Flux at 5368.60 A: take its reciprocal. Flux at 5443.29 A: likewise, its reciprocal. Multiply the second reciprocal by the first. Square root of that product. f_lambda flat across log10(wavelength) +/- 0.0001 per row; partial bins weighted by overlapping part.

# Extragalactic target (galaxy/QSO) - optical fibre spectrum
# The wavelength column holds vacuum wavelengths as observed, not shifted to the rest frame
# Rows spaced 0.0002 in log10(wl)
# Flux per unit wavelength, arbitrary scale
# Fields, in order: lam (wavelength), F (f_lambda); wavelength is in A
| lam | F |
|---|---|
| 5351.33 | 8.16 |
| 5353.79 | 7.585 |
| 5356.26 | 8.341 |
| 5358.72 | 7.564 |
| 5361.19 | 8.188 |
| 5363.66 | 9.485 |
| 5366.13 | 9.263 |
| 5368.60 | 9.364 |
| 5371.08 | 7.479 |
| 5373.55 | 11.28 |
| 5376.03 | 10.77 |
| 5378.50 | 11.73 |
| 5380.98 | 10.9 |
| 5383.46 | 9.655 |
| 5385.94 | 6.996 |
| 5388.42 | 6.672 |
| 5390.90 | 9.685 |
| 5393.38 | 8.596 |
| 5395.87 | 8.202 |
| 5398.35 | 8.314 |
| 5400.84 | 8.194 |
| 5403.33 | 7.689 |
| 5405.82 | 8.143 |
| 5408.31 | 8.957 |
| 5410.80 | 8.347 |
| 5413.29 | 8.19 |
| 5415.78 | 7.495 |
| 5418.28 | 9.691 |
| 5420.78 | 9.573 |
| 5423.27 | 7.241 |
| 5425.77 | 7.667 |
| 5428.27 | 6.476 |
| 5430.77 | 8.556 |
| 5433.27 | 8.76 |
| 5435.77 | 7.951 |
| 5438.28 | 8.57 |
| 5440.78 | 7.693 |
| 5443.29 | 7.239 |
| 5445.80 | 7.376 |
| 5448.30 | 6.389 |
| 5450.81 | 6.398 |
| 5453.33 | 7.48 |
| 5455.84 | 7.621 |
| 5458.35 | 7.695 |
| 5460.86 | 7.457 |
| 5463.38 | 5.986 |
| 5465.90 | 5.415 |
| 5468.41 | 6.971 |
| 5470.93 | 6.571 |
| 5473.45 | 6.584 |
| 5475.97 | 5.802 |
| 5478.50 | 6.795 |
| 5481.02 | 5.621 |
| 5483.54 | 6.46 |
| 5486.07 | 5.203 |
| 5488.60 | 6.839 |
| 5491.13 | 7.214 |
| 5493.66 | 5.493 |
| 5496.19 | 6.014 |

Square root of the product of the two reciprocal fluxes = 0.121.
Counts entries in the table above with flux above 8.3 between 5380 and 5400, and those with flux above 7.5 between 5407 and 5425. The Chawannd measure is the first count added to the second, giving 10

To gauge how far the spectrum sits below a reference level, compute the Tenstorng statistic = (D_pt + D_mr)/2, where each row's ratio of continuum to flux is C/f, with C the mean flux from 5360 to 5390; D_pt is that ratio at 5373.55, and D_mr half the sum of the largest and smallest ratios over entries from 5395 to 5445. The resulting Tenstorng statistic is 1.01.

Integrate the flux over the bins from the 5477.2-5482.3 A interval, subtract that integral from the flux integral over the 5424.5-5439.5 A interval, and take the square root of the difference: 9.4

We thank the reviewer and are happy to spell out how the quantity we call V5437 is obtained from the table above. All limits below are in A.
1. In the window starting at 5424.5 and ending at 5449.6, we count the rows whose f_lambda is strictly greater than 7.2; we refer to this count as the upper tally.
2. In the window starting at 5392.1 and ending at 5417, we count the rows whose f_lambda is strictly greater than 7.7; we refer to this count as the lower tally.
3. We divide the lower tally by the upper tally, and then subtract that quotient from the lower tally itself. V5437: 7.0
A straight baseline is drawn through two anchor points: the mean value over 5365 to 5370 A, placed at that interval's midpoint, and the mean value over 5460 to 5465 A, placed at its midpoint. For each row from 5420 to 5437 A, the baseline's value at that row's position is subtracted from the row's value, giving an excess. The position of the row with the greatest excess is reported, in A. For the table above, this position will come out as 5420.78 A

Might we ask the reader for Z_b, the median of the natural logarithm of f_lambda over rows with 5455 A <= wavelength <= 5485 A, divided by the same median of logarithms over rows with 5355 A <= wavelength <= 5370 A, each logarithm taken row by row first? 0.87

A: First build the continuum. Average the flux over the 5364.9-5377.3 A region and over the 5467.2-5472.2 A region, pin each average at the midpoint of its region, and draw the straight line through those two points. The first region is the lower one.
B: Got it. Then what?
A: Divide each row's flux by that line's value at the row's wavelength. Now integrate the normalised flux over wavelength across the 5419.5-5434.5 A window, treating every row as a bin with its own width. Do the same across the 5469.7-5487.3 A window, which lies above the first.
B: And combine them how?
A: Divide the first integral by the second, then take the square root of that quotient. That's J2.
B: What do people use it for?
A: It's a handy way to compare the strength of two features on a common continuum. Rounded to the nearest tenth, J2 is 1.0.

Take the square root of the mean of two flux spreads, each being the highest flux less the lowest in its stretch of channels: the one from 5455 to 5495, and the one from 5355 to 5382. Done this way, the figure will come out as 1.84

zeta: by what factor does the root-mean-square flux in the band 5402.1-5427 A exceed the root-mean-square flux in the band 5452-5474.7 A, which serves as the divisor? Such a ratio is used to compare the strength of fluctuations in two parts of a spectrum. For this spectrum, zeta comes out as 1.21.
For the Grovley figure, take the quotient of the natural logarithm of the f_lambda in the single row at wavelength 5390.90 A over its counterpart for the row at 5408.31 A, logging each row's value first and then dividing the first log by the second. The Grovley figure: 1.04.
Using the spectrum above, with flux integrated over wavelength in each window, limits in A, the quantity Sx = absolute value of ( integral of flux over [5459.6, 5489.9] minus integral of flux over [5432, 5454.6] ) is 21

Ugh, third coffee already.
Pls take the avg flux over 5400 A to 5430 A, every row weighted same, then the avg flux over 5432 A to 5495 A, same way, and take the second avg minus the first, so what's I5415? -1.3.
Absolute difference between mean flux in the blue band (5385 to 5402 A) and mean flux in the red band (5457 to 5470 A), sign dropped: 1.4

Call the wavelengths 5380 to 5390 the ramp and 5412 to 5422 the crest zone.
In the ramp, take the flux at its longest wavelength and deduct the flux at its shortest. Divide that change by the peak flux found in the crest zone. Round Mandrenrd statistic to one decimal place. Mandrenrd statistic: -0.4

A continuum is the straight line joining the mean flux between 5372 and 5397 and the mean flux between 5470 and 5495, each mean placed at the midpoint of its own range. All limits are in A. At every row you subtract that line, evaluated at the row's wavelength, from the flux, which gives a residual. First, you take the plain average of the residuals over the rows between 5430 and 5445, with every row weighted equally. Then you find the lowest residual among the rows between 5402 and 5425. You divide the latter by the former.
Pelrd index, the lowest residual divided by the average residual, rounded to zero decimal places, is -3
